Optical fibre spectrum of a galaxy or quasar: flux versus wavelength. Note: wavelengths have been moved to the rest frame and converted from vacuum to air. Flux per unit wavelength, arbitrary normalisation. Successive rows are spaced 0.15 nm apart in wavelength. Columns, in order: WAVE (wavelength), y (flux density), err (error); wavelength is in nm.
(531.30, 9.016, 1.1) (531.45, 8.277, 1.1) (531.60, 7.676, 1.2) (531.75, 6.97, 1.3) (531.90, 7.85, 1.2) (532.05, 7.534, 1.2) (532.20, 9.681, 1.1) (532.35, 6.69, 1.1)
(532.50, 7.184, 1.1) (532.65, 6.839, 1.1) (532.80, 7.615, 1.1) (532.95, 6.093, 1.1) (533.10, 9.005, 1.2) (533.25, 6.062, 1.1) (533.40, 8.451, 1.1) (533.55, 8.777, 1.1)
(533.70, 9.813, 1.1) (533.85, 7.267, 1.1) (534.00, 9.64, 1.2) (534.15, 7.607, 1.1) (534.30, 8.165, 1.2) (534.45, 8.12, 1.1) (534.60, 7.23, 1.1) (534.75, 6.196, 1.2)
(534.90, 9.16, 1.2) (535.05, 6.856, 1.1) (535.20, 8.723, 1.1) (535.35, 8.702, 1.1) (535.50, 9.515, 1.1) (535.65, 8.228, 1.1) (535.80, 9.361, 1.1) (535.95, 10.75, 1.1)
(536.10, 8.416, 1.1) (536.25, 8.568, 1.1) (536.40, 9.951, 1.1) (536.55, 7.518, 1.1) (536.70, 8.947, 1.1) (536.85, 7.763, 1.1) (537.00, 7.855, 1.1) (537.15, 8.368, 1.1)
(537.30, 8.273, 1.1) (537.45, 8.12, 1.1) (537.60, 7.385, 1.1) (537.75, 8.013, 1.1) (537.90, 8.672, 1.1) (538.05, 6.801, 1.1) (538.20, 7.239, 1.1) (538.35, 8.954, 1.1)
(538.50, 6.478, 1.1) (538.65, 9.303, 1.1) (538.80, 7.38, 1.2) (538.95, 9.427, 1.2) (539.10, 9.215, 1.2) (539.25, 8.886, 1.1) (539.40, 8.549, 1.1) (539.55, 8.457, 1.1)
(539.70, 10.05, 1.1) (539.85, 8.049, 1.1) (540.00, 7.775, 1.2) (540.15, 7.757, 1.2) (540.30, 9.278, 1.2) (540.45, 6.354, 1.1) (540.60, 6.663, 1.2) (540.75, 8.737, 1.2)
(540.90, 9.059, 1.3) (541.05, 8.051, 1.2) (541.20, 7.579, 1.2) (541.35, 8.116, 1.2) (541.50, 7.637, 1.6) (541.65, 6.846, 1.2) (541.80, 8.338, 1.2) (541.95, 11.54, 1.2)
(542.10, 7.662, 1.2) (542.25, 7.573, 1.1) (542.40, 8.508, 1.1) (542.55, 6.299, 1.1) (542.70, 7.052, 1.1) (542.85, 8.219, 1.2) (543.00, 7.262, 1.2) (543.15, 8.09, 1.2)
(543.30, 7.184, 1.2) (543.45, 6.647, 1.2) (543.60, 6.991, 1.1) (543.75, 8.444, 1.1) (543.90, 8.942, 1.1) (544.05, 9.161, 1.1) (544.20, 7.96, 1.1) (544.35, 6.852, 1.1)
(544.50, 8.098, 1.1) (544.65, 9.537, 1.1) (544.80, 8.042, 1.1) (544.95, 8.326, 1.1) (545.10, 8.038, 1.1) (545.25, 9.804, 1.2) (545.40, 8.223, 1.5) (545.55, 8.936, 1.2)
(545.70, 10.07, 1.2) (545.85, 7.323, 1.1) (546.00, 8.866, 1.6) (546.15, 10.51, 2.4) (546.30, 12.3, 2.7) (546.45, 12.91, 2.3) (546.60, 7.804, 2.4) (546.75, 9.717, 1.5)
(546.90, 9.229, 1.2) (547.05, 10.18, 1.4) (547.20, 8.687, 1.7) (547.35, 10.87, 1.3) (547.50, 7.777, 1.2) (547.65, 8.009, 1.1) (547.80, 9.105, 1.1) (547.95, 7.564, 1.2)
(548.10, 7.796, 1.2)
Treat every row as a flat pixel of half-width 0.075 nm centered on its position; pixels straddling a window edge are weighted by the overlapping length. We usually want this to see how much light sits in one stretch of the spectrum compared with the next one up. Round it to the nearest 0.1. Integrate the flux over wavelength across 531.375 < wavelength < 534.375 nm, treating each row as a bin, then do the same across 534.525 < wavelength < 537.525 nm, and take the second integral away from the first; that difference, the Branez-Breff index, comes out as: -1.7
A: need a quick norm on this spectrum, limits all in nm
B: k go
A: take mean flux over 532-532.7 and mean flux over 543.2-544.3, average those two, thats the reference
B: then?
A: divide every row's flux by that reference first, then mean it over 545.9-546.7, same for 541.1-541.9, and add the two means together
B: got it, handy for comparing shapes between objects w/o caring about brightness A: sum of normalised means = 2.35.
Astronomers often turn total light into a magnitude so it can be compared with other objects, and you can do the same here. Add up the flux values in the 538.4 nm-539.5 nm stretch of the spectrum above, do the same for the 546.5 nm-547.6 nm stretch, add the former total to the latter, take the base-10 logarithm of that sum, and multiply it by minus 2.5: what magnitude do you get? -5.23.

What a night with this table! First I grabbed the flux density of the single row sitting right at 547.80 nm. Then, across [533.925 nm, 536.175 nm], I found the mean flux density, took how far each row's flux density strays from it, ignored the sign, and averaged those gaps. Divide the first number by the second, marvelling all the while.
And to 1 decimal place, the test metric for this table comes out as 10.1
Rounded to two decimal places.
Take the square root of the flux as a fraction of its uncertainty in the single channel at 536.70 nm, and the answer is 2.85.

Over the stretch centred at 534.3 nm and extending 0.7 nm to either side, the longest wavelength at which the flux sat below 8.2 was 534.75 nm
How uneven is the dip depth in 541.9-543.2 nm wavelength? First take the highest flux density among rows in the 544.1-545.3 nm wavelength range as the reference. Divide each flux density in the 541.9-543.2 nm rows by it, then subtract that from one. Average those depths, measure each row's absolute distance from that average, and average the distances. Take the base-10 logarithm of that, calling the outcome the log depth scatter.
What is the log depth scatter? -1.01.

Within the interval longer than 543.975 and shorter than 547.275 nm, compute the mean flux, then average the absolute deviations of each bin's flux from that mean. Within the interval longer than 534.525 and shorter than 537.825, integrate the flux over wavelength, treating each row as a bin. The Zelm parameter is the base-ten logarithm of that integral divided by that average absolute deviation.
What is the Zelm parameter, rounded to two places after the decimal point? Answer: 1.39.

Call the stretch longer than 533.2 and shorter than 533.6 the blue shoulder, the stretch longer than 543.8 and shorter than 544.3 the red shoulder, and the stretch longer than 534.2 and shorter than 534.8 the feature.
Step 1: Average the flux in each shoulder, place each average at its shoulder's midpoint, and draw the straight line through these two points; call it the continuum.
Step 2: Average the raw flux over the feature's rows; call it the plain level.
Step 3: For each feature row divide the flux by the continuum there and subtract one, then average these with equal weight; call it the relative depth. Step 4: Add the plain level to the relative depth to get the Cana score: 7.4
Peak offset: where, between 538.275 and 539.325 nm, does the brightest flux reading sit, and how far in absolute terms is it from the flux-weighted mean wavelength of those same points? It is 0.14 nm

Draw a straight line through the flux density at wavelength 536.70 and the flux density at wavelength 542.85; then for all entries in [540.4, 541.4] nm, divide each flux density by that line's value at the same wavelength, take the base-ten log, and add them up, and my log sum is -0.27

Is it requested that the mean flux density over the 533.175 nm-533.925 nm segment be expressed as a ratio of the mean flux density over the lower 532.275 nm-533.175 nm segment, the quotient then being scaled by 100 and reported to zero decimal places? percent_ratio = 112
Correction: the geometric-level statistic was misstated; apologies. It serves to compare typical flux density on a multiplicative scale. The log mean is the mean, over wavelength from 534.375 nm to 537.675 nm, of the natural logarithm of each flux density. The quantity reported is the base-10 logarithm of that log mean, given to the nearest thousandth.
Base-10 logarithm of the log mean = 0.326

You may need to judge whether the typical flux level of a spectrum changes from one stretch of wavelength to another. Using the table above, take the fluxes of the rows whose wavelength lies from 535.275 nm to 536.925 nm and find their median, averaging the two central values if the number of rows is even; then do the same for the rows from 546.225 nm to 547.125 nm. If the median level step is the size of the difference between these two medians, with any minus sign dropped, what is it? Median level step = 1.2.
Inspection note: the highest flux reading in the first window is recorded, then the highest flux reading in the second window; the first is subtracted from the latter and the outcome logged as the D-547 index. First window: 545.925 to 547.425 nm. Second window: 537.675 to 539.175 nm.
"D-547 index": -3.5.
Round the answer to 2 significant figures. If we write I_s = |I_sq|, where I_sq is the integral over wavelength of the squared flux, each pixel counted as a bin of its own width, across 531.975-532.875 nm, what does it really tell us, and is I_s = 53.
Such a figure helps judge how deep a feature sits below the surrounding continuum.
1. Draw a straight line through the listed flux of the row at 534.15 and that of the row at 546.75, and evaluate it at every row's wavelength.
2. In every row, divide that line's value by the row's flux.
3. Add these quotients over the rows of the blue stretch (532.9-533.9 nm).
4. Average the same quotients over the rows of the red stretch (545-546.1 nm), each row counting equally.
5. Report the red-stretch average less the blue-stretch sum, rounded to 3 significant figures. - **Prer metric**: -5.72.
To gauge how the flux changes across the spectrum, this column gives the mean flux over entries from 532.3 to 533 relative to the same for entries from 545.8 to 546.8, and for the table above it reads 0.7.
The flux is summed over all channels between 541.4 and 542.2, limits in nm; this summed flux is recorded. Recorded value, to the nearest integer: 42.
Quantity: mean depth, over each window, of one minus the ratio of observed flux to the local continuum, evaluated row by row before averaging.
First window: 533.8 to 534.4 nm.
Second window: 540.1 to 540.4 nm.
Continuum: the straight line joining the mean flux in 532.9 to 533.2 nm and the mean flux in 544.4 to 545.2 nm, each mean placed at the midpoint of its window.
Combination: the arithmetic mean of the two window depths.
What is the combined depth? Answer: -0.06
